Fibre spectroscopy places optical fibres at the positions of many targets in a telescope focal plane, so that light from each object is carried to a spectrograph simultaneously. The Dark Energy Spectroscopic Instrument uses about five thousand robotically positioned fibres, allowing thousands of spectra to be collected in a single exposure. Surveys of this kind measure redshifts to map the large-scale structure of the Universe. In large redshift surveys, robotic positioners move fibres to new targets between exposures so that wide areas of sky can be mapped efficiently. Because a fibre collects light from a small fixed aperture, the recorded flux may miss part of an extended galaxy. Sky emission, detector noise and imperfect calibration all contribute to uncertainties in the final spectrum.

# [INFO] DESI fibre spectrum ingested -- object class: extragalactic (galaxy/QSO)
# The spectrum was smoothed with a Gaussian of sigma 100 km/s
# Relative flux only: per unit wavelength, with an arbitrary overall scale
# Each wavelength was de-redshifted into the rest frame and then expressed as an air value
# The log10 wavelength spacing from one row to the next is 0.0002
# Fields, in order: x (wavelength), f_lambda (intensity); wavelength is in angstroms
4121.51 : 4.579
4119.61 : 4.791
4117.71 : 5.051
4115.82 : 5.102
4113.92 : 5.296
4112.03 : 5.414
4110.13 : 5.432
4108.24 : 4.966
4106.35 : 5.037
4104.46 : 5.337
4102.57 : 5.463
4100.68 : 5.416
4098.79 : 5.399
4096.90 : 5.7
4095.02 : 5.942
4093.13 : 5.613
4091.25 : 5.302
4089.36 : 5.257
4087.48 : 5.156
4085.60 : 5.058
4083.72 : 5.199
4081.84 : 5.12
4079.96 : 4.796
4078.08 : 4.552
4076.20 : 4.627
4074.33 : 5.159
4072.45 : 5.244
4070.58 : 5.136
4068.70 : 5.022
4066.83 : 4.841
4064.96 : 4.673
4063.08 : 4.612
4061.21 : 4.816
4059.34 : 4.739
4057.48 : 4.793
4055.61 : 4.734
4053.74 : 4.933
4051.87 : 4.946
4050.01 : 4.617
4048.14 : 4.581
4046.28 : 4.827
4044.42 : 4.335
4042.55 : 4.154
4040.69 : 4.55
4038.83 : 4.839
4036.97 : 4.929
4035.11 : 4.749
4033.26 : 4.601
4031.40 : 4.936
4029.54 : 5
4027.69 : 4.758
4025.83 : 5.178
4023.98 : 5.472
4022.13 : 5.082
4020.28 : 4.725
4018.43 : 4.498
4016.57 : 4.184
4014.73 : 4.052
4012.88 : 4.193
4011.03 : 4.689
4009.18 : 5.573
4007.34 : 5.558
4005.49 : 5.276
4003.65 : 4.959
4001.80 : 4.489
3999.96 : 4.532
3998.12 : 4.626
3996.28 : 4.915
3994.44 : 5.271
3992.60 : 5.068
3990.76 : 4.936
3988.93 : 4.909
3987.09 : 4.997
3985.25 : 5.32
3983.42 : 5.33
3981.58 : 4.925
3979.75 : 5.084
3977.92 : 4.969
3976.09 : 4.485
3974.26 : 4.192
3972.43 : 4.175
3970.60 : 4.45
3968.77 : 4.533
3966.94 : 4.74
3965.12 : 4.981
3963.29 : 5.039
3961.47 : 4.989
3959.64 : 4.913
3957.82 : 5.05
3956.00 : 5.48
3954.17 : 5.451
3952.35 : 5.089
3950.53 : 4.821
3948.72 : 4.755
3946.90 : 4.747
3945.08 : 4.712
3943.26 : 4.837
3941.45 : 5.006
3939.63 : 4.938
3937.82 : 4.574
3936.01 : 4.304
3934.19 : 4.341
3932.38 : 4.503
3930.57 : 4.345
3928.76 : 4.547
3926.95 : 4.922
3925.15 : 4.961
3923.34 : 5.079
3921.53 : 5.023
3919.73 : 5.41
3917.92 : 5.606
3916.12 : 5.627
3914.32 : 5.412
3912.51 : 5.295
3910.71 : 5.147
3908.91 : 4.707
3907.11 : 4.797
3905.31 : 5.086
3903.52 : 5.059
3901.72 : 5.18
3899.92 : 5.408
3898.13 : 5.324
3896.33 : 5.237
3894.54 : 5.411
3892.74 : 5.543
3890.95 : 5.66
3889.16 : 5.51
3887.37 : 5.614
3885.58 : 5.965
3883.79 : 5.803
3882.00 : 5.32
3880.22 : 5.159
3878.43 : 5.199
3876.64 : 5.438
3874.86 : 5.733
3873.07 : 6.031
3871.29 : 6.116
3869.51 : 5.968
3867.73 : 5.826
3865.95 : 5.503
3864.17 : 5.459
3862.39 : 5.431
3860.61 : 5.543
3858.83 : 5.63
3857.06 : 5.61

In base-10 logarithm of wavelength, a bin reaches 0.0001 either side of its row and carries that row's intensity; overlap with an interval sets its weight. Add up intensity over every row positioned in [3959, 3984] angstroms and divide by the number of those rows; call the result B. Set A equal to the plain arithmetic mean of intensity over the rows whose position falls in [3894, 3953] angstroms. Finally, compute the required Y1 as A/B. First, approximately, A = 4.98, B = 4.77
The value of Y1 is 1.04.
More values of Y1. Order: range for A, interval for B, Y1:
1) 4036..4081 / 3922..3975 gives 1.00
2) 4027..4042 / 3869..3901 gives 0.86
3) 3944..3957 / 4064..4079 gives 1.02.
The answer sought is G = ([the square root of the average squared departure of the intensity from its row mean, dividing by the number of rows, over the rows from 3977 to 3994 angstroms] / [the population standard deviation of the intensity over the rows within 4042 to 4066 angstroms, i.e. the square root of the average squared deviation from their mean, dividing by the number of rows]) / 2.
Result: 0.35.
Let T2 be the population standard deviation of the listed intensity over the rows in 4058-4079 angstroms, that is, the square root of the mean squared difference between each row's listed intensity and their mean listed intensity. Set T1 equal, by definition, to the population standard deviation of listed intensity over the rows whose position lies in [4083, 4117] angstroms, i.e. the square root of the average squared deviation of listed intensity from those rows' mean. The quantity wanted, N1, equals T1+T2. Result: 0.47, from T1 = 0.24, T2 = 0.234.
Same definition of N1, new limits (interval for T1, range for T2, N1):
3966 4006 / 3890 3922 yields 0.60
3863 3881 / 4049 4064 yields 0.44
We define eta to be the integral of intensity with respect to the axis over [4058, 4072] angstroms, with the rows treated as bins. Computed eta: 67.9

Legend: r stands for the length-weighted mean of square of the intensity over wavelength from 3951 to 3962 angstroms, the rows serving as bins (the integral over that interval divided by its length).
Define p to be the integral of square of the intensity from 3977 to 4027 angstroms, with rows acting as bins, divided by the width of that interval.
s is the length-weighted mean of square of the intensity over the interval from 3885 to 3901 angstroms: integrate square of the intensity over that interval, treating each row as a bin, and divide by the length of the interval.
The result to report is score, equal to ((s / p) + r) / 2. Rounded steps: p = 24.3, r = 26.6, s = 30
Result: 13.9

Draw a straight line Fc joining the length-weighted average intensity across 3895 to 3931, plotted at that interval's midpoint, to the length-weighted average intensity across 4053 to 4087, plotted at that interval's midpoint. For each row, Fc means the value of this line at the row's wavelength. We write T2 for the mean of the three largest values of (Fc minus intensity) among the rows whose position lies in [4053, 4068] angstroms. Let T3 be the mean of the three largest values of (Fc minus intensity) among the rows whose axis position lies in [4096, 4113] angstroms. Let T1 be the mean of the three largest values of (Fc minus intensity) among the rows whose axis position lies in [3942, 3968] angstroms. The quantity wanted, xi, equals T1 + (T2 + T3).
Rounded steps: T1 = 0.3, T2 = 0.2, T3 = -0.3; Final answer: 0.30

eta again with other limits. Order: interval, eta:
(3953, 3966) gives 66.6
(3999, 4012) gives 65.1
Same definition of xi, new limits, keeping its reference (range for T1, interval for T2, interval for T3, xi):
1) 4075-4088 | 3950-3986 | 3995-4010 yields 1.44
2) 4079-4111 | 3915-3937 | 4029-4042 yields 1.00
